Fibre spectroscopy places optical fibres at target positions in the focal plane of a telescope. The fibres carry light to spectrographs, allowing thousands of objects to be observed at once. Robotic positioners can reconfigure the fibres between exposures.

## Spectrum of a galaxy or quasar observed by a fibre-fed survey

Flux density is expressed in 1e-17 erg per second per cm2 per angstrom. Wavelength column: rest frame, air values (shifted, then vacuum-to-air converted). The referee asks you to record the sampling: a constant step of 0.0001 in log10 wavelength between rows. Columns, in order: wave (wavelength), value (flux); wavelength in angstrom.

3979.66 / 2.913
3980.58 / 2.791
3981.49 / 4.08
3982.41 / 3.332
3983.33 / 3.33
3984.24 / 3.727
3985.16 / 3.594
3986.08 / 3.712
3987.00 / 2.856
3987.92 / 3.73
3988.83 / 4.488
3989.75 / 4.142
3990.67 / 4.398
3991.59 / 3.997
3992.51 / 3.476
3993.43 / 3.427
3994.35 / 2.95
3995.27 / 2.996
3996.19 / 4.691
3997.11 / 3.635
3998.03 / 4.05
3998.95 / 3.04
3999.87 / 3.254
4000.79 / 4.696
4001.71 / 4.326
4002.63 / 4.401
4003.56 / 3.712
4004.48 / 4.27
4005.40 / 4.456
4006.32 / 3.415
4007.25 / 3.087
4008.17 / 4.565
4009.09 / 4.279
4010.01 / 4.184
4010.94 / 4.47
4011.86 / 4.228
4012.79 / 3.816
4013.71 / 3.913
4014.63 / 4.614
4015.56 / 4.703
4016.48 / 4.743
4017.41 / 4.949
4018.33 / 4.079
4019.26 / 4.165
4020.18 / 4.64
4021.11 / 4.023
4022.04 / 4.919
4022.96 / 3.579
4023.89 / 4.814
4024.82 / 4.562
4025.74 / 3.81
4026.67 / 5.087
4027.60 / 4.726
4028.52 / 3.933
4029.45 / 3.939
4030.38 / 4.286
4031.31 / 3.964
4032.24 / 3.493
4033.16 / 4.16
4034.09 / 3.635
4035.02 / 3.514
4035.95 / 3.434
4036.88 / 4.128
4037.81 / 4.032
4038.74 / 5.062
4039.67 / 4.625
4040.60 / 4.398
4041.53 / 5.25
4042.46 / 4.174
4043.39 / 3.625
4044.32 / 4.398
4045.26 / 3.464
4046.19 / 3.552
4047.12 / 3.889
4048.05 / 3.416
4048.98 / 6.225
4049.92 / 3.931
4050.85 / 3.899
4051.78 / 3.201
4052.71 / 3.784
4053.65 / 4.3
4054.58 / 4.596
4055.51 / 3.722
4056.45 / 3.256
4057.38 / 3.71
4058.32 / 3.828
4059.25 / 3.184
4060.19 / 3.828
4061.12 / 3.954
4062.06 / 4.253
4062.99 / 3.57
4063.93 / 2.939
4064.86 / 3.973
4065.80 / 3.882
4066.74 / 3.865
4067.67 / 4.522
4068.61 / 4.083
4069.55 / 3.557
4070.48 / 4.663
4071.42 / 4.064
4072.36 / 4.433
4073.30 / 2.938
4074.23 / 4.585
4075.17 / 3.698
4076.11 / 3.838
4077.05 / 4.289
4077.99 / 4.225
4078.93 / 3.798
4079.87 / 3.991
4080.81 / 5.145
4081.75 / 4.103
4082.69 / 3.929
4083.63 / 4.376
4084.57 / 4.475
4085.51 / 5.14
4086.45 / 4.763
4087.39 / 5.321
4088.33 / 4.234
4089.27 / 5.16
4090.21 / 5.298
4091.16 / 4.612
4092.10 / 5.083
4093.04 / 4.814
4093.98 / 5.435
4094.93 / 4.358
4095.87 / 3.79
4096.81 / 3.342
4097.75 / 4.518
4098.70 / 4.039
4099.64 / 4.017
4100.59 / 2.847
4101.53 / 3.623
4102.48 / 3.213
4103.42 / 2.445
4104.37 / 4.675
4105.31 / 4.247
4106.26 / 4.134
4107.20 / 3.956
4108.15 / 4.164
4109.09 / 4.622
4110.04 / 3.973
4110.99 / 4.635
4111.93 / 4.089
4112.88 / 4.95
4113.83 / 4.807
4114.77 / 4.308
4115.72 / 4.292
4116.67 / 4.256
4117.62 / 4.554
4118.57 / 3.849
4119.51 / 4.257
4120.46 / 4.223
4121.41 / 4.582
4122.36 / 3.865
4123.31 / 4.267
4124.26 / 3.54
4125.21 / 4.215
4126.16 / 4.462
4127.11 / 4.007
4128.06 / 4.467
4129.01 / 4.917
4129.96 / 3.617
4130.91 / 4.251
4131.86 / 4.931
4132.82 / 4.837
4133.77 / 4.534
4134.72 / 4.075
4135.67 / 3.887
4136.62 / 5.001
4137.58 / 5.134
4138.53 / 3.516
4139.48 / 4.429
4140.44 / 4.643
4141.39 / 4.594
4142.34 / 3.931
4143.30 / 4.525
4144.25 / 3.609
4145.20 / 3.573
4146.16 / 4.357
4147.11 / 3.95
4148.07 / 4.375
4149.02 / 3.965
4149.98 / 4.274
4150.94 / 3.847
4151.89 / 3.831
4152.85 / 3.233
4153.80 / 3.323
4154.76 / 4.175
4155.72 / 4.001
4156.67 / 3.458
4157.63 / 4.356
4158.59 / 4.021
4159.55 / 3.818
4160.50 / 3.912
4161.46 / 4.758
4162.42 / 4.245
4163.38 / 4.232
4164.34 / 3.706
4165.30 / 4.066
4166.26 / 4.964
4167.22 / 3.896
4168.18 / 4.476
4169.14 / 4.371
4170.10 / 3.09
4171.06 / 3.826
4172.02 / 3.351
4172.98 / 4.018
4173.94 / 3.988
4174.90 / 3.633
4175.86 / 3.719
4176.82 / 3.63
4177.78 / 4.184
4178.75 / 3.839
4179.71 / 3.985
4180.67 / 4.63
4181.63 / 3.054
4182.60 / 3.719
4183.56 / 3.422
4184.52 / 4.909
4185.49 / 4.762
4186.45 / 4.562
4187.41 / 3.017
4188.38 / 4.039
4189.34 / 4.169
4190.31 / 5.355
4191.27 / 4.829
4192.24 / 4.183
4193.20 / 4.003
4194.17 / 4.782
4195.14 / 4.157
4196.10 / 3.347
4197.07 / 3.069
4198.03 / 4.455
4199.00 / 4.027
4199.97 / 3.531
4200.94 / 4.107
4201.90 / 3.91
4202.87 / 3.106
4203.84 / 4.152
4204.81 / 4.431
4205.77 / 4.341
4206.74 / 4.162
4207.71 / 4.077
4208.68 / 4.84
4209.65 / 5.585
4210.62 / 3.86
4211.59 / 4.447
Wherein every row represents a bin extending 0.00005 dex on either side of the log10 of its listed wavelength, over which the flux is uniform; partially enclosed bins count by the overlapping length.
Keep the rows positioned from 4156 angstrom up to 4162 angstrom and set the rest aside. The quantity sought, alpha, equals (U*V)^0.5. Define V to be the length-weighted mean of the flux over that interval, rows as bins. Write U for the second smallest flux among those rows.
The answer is 3.9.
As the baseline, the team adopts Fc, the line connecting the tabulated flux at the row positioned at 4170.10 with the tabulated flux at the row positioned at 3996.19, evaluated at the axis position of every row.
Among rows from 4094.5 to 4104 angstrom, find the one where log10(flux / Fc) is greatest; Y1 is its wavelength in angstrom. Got 4097.75 angstrom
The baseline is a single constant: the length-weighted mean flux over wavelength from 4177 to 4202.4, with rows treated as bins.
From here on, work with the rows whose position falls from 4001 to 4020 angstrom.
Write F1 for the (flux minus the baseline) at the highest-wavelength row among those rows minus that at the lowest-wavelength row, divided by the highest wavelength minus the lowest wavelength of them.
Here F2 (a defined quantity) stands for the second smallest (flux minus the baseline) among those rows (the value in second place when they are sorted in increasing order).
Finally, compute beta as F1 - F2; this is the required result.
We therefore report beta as 0.65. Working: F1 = -0.009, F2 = -0.66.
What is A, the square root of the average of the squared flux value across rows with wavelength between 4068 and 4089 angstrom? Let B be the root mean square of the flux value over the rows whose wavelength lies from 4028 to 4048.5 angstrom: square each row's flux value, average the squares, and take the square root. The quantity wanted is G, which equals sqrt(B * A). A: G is 4.17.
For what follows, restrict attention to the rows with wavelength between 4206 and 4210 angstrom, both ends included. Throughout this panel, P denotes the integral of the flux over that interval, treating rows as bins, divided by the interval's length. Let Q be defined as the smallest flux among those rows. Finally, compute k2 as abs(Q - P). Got 0.53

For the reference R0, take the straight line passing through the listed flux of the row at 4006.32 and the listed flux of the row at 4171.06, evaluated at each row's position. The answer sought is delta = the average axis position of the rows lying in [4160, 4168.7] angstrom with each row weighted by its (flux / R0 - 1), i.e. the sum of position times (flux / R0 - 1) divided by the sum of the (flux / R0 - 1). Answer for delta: 4164.5 angstrom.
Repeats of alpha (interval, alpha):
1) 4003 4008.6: 3.7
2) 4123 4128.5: 4.1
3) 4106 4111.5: 4.1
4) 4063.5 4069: 3.9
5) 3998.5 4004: 3.6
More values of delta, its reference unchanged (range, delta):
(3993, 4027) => 4013.9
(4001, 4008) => 4003.3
